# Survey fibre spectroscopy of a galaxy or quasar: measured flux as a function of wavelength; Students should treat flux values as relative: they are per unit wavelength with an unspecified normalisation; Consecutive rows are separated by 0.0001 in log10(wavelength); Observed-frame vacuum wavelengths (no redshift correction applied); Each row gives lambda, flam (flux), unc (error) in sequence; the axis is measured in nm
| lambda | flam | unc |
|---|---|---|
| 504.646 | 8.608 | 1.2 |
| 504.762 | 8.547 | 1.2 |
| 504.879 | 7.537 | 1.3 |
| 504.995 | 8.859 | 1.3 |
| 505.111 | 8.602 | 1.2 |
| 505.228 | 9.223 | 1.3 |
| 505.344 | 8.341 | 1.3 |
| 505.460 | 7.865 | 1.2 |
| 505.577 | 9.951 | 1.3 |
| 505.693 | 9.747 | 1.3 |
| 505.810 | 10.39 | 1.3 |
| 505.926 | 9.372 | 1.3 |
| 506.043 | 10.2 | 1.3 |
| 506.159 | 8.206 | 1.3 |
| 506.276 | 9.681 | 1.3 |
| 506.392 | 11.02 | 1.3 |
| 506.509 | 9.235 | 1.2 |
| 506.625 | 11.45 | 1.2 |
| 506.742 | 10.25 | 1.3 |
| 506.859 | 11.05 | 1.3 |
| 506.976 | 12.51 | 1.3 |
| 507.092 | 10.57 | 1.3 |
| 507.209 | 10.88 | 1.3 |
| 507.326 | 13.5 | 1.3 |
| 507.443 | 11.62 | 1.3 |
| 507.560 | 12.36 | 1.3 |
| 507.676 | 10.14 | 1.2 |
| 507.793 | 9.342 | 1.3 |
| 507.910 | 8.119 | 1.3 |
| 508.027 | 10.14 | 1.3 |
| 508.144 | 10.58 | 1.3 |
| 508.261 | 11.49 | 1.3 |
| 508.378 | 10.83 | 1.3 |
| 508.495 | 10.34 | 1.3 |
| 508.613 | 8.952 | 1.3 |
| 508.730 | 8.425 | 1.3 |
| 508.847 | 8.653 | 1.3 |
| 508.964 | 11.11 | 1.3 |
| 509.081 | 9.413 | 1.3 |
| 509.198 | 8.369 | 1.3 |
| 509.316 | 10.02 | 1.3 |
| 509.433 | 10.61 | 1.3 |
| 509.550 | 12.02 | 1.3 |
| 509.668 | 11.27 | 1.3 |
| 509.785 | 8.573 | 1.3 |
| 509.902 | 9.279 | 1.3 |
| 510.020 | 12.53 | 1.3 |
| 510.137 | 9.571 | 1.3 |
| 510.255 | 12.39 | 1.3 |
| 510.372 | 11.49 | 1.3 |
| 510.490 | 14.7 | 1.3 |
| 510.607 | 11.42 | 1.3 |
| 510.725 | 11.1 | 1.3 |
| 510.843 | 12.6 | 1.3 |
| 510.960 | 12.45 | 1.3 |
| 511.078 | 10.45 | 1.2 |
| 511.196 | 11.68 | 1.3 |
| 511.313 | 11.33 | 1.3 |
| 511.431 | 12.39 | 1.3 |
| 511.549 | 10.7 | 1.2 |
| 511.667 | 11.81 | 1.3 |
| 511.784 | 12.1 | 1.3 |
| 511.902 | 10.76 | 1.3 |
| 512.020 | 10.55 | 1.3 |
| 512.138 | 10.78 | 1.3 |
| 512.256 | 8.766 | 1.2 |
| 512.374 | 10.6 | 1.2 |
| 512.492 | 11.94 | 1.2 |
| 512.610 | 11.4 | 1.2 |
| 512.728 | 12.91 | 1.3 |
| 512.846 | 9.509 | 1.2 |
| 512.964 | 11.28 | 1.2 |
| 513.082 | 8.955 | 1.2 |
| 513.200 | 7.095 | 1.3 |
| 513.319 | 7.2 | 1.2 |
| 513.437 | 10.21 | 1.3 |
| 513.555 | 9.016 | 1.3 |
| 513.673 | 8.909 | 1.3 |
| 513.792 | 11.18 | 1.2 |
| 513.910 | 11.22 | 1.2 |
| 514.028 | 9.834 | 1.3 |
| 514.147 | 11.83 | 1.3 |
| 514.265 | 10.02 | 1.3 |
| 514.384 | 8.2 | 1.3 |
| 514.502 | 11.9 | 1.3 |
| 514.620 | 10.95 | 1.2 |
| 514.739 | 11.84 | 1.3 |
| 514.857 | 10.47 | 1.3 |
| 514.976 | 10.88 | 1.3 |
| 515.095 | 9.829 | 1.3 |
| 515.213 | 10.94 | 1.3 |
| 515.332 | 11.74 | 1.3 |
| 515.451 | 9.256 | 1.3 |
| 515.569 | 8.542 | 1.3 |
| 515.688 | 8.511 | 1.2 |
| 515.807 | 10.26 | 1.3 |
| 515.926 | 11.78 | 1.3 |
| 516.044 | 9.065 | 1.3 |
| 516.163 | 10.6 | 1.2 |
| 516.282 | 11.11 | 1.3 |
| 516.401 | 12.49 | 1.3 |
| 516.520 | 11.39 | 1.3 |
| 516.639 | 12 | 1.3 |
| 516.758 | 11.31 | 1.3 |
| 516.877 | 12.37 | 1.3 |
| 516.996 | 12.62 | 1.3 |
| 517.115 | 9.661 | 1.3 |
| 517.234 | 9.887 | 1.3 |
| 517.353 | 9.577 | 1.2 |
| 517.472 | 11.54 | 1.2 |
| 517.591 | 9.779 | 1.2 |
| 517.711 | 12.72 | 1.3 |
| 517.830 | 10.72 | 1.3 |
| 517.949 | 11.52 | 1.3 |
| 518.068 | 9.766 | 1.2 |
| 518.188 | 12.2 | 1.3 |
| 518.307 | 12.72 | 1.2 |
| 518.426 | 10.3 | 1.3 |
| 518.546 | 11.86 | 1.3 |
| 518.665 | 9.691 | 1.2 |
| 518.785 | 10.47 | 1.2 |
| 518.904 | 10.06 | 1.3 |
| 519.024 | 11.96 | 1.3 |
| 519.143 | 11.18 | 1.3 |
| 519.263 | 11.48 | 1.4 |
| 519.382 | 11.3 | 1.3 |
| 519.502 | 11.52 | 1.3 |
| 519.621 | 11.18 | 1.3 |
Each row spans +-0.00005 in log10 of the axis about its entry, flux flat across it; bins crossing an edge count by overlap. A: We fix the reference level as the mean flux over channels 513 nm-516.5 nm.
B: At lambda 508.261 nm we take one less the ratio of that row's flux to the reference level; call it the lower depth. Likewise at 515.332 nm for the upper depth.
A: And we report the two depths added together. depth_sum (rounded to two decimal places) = -0.29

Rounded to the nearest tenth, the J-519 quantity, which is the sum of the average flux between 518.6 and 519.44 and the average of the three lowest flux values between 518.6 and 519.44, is 21.0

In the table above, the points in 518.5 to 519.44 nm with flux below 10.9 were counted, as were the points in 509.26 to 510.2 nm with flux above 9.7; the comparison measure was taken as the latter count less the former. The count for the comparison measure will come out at 2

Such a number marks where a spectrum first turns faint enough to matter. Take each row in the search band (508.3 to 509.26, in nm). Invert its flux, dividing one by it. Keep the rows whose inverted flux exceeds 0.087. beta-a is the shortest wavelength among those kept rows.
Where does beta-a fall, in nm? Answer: 508.378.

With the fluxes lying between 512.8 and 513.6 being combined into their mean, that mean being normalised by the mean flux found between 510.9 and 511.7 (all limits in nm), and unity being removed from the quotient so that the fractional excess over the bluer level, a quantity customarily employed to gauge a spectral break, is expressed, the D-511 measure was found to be -0.22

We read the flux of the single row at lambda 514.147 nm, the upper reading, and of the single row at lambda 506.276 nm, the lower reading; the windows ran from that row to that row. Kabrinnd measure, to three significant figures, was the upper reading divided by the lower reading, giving 1.22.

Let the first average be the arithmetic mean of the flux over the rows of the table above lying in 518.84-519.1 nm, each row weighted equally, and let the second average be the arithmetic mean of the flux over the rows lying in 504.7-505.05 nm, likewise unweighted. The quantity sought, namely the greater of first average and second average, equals 11.0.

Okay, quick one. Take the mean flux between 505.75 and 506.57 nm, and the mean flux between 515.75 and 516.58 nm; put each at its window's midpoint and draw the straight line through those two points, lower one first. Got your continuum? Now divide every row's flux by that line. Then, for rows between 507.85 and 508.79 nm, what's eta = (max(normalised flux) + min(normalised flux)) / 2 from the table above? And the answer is 0.98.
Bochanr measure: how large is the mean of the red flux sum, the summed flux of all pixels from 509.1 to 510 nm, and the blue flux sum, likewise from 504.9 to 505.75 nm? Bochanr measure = 66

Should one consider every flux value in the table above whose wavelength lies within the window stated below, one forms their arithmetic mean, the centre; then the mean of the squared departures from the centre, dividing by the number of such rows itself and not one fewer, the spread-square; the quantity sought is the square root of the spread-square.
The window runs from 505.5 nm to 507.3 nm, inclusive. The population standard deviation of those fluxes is 1.00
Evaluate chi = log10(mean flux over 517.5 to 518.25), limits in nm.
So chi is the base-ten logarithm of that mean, 1.05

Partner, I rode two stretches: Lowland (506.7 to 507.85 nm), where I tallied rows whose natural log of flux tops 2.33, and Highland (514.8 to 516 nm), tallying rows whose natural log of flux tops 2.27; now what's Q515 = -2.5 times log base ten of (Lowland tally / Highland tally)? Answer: 0.0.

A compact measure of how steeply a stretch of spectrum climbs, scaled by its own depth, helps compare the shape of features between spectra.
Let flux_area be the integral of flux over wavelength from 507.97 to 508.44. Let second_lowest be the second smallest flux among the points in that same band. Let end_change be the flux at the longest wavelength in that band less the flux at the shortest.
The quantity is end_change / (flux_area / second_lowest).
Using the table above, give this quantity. 1.4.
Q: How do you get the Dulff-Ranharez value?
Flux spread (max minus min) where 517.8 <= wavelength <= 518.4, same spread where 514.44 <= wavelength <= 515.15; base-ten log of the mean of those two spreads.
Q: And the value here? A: 0.40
